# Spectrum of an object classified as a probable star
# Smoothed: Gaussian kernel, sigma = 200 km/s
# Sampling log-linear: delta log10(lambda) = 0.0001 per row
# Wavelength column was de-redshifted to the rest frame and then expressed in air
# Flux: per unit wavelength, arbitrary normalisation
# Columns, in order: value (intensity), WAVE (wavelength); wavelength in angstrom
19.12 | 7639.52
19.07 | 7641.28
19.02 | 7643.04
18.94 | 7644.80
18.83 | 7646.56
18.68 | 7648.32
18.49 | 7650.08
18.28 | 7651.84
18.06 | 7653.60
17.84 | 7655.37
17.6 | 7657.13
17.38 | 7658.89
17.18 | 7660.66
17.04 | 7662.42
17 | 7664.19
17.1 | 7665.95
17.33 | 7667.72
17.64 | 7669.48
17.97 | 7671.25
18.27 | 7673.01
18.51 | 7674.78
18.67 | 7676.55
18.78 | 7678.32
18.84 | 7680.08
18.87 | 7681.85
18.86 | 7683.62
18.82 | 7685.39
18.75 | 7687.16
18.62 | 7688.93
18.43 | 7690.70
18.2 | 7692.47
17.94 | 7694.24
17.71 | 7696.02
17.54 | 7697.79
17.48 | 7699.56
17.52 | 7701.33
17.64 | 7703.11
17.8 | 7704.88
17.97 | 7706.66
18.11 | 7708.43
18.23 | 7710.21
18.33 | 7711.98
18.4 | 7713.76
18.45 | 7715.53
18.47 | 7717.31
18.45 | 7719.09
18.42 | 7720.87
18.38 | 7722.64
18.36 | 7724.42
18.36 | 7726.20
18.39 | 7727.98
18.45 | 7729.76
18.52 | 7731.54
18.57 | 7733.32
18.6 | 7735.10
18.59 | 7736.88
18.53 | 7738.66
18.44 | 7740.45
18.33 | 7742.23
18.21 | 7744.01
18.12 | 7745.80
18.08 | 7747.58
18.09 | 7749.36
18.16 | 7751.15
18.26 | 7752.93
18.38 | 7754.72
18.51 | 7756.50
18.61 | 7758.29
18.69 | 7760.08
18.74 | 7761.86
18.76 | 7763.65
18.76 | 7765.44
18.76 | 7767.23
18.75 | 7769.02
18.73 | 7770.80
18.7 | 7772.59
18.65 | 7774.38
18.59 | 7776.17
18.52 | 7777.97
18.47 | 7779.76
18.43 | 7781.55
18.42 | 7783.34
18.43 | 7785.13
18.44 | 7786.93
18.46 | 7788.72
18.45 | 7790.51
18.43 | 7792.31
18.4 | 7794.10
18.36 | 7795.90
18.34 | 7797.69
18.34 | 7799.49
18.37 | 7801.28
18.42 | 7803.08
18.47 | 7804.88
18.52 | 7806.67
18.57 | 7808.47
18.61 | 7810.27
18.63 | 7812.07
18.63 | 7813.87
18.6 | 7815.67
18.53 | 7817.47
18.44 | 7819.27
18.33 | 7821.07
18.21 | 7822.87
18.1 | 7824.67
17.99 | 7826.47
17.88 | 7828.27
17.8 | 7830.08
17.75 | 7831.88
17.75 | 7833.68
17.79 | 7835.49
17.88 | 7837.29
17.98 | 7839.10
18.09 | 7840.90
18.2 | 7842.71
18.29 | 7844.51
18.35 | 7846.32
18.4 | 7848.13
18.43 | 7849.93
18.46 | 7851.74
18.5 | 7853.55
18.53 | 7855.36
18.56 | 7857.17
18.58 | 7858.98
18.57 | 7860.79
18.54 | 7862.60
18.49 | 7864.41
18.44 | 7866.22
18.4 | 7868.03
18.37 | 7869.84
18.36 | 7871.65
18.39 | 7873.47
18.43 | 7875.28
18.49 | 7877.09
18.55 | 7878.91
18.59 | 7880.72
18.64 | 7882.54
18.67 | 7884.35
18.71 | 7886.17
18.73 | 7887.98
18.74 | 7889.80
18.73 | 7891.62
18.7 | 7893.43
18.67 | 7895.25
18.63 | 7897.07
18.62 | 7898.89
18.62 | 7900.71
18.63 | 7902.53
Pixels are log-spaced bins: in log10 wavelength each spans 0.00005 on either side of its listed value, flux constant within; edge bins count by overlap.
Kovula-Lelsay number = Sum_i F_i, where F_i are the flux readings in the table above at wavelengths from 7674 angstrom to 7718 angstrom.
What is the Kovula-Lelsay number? 457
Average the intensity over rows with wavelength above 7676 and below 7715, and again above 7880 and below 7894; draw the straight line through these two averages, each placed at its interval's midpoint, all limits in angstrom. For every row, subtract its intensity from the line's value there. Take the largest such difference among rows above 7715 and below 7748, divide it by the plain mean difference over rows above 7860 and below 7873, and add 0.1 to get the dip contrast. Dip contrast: 1.6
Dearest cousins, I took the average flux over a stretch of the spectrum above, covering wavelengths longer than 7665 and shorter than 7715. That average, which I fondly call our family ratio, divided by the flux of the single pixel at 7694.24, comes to 1.01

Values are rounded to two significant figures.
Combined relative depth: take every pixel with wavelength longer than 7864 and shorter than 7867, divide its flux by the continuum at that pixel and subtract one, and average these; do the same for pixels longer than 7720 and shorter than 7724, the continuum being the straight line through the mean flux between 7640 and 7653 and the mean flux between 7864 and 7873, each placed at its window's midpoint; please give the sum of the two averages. -0.010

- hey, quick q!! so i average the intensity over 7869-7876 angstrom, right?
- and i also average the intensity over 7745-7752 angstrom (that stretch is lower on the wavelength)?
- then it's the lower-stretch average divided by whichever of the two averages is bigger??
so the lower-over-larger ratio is 0.99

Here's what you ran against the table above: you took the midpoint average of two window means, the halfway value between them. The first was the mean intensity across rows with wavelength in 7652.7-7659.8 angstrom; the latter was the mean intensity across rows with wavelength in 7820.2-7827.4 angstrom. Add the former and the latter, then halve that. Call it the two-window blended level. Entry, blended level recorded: 17.9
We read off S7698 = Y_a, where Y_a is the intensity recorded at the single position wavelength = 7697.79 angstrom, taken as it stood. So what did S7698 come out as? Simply 17.54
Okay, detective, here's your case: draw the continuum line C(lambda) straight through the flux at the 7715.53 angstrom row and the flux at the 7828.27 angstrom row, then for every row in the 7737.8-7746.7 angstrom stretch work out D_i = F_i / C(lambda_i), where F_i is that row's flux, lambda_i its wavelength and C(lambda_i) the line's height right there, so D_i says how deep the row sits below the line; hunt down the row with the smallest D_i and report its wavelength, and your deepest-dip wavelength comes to 7745.80 angstrom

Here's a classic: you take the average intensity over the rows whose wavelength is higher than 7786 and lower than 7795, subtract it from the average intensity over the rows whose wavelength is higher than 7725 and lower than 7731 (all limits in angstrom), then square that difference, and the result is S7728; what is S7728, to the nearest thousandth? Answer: 0.001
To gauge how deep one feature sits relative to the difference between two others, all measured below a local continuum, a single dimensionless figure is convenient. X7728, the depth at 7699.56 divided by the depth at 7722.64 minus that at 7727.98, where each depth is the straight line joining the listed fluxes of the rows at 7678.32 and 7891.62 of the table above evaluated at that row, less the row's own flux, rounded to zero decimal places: 115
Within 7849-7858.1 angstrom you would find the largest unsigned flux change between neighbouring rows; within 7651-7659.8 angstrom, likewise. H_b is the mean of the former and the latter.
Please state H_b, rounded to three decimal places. 0.140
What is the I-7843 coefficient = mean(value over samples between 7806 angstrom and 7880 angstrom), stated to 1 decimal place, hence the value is 18.3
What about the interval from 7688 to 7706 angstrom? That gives 17.9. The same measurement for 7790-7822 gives 18.5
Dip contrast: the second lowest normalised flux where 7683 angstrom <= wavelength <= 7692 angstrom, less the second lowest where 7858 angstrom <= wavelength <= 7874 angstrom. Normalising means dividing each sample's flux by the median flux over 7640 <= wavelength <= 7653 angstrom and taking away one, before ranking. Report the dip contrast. 0.013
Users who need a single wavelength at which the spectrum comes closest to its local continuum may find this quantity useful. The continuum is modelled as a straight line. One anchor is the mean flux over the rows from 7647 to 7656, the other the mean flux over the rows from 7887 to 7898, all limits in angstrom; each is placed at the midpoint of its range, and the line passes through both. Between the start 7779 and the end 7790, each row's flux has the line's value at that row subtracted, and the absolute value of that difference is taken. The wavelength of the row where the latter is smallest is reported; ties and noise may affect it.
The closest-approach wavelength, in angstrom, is 7779.76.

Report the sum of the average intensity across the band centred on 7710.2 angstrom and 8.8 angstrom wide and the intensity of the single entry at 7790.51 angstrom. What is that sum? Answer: 36.66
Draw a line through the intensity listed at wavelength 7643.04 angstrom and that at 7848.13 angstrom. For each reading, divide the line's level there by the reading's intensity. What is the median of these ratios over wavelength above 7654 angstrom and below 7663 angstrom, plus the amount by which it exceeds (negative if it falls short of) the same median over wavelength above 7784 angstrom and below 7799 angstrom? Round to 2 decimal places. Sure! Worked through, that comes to 1.17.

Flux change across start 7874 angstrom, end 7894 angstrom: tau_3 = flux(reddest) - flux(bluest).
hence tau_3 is 0.3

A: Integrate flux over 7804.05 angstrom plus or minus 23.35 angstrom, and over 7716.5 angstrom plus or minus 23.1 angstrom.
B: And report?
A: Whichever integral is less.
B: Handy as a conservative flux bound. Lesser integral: 841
